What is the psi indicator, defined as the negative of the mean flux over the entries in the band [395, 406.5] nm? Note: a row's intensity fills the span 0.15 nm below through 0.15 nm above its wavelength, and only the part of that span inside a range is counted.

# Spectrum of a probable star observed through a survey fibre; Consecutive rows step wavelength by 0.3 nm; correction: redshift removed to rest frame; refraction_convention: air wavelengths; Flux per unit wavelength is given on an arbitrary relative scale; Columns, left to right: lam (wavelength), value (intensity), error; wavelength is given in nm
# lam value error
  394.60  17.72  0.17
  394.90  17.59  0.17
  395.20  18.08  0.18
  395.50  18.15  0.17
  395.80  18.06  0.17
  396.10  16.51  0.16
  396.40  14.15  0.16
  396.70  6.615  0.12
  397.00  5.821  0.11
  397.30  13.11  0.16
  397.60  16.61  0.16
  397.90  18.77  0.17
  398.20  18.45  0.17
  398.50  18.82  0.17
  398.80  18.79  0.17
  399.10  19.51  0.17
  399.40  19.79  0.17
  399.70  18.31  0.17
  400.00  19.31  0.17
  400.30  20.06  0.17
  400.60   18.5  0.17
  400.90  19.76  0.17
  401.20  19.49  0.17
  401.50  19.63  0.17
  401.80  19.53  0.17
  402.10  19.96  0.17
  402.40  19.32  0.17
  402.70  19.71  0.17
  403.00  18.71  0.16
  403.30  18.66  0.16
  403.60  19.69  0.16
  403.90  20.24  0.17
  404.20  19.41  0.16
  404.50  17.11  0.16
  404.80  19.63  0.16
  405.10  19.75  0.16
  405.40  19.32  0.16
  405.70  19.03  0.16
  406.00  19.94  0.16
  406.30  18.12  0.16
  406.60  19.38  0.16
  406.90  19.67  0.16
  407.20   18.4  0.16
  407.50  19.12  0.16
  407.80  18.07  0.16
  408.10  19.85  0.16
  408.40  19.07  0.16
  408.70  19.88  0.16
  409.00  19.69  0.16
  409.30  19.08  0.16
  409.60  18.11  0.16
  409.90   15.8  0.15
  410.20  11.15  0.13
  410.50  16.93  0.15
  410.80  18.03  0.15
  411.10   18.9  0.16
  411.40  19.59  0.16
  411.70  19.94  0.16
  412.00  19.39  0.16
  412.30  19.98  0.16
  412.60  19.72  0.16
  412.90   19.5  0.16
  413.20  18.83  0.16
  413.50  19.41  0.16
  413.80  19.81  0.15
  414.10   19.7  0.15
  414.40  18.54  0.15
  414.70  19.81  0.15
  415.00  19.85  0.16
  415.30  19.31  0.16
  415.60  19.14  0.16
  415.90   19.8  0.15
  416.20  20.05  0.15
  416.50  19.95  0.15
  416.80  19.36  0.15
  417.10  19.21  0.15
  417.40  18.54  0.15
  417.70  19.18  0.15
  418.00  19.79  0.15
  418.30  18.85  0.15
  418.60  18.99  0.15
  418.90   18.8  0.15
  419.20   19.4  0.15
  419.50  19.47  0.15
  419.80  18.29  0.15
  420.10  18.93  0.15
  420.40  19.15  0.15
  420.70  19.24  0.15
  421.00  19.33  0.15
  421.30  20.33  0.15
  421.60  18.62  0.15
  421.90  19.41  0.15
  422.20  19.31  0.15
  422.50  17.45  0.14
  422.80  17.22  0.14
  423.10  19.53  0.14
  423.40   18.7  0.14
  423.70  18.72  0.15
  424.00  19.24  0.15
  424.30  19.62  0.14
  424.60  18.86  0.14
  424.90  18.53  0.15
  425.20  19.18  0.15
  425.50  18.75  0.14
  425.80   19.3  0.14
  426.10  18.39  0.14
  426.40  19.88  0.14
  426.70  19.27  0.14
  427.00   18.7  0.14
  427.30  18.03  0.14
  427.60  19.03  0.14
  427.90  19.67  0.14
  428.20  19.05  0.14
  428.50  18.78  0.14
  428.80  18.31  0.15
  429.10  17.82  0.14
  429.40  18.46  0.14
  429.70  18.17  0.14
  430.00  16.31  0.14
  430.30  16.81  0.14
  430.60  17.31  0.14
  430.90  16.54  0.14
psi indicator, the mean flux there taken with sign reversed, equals -18.0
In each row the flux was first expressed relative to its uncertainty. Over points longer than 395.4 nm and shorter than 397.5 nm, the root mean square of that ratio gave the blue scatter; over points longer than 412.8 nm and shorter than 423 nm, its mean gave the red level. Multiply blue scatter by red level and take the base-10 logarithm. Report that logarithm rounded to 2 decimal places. 4.05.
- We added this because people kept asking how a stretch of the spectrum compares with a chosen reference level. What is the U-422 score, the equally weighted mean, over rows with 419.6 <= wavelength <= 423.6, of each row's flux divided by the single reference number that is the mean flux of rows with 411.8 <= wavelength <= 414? 0.967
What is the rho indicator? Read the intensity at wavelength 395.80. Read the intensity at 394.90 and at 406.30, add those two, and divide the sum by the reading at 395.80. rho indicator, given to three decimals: 1.977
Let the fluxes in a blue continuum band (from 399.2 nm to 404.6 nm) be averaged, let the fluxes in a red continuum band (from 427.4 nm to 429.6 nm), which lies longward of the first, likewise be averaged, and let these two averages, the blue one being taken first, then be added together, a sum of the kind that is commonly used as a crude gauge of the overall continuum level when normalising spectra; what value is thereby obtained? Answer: 38.0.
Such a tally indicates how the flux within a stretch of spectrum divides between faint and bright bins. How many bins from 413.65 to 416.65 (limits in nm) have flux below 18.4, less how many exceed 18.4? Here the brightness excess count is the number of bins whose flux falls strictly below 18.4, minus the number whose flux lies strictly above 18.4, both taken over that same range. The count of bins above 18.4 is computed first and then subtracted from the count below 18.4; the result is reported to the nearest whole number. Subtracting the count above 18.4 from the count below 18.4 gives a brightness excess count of -10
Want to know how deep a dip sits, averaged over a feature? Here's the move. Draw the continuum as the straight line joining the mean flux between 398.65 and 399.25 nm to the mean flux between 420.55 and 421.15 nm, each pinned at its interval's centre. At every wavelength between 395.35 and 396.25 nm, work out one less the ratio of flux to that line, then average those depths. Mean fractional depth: 0.08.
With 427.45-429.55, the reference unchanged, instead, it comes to 0.03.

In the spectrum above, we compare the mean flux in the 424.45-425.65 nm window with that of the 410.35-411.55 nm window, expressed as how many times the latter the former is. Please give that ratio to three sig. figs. 1.03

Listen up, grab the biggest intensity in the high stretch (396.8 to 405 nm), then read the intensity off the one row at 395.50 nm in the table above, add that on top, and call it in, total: 38.4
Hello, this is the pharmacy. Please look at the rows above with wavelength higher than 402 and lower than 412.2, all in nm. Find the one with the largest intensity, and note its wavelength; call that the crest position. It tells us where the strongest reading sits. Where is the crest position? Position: 403.90 nm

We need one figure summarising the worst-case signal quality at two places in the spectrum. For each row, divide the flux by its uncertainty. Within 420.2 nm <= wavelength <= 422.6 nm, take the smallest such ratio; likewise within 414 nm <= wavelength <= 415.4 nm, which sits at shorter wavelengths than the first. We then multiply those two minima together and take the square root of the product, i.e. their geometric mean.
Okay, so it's 122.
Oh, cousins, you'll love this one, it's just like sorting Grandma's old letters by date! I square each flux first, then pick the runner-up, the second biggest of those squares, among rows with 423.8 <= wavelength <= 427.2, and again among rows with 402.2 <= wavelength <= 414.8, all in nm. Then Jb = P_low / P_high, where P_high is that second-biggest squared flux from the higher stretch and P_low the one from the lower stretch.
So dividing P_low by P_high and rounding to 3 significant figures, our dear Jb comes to 1.04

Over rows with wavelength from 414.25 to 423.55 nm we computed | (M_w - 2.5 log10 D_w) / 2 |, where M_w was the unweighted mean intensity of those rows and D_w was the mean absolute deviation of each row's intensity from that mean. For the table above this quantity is 10.0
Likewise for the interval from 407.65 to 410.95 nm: 8.6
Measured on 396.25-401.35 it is 7.8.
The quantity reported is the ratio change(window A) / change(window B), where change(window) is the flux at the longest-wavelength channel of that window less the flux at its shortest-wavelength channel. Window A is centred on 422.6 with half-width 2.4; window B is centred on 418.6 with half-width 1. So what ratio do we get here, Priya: -2.1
